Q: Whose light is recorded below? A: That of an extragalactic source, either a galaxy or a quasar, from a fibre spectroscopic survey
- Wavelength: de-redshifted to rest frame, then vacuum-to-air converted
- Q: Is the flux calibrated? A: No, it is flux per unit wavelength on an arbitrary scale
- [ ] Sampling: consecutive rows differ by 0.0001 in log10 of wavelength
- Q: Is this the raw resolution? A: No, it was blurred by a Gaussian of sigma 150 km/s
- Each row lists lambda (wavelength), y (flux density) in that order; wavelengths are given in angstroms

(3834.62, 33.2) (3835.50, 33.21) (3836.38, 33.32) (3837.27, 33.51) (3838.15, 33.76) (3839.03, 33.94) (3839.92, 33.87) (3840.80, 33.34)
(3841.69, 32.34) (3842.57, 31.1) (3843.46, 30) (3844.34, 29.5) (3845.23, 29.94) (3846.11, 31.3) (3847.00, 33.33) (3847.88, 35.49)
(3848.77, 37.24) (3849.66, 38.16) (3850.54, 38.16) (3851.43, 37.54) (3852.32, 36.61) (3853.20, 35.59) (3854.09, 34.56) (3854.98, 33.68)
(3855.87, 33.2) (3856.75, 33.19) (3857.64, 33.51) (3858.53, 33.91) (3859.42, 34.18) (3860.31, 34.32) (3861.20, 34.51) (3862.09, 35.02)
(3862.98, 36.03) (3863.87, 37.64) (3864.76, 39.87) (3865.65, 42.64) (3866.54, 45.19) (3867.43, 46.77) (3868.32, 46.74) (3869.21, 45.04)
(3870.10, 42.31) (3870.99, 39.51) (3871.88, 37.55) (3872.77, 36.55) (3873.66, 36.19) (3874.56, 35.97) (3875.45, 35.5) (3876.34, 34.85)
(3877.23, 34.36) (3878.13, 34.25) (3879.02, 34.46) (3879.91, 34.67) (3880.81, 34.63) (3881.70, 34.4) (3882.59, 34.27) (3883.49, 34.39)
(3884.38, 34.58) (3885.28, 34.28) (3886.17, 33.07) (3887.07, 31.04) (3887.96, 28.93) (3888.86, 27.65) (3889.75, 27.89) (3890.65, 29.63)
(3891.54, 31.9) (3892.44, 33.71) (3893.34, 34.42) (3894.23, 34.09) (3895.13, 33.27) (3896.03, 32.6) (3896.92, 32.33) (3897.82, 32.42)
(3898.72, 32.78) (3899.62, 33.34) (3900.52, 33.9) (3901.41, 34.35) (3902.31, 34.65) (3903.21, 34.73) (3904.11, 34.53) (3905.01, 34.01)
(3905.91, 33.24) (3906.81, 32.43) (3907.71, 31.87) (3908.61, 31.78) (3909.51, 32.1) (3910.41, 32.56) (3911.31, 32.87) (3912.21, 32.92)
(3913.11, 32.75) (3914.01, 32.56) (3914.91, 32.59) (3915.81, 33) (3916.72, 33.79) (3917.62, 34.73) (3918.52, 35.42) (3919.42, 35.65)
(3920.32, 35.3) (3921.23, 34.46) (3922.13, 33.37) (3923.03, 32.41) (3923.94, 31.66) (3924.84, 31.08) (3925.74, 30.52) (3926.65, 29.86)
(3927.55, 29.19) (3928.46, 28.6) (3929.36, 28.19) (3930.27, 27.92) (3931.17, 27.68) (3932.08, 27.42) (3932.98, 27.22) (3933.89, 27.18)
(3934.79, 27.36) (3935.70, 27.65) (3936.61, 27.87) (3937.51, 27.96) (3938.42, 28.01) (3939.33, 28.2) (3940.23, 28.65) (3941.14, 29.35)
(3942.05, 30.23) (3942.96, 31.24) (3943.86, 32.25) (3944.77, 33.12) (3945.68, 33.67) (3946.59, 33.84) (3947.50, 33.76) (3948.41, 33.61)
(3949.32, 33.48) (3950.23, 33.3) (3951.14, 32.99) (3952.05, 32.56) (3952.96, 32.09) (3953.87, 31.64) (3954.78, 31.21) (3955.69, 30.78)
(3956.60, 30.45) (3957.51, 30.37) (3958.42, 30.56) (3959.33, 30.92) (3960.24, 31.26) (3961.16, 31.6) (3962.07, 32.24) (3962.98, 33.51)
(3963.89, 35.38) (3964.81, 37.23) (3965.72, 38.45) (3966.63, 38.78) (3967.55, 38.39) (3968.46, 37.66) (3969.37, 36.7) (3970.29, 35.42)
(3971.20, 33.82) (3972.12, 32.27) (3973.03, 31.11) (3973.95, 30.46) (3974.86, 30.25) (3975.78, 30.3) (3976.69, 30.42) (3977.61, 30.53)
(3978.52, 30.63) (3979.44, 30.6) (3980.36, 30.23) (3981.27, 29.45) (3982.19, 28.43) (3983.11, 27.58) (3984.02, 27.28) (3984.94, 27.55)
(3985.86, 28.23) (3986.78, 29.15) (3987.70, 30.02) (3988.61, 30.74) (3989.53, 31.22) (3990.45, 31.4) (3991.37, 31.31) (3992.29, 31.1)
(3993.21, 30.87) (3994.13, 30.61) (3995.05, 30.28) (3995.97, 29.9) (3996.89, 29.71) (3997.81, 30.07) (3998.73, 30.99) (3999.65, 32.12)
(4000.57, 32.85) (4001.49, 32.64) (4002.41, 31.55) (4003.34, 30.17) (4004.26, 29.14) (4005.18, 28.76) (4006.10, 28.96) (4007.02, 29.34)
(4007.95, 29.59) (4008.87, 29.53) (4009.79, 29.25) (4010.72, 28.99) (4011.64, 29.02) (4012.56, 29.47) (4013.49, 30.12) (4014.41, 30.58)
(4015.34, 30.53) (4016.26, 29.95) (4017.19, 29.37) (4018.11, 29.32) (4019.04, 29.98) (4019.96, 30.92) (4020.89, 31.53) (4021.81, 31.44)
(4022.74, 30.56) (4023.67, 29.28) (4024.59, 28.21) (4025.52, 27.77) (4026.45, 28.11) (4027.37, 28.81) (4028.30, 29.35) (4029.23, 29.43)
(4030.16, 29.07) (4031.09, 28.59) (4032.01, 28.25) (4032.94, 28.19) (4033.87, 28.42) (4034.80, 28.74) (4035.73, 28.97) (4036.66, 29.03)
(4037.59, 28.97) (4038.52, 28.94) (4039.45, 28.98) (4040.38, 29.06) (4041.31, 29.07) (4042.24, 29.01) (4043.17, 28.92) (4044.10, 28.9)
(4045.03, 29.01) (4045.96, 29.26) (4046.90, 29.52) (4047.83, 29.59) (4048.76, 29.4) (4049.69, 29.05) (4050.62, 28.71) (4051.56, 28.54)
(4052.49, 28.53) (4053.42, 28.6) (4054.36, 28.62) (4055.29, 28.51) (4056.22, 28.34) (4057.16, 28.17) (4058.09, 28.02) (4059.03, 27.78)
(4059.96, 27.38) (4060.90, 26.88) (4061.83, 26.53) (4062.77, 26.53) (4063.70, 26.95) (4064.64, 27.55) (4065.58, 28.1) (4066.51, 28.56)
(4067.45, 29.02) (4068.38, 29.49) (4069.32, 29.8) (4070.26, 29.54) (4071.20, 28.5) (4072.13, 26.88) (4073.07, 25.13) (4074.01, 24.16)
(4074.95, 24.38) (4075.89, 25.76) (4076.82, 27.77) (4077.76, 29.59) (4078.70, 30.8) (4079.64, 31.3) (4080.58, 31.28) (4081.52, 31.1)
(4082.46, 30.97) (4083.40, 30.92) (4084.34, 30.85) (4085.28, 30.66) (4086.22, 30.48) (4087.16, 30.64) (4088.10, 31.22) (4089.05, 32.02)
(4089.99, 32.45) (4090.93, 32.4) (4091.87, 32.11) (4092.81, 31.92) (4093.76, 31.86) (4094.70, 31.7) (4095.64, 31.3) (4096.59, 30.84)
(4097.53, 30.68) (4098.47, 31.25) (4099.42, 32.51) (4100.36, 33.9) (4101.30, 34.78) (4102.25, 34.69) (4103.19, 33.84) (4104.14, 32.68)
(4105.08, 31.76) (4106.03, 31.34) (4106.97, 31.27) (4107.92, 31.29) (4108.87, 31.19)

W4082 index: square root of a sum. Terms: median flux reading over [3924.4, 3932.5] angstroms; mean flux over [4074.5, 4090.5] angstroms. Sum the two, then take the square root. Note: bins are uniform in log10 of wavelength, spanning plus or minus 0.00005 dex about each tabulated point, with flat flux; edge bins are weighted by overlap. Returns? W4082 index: 7.7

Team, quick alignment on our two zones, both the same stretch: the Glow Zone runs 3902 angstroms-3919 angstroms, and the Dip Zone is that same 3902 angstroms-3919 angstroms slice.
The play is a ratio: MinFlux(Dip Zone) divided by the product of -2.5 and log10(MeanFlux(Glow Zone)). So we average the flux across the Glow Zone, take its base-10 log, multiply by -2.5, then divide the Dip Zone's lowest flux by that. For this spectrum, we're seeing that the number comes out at -8.35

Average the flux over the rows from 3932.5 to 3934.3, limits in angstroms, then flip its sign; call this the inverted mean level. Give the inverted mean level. -27.2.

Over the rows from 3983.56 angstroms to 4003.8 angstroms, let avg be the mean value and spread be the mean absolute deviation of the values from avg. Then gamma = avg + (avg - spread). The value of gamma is 59.8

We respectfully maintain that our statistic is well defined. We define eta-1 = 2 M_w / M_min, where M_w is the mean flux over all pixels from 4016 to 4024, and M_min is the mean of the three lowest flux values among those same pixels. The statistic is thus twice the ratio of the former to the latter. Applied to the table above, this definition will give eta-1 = 2.06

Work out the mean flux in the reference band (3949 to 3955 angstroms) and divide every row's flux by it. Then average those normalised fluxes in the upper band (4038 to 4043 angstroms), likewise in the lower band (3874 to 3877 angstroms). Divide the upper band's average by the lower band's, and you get 0.82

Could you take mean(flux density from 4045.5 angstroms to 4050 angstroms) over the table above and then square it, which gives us 862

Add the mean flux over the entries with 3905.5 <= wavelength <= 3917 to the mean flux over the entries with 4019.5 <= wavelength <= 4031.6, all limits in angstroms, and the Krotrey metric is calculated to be 62.1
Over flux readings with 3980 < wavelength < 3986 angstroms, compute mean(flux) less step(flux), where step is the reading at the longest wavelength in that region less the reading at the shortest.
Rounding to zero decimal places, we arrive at 30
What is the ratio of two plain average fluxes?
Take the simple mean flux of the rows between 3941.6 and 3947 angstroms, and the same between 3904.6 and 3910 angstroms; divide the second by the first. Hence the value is 1.01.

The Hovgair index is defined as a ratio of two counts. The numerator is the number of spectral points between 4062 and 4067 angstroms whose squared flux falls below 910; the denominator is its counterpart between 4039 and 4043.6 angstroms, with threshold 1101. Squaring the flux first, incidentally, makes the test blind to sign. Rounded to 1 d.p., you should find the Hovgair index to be 1.0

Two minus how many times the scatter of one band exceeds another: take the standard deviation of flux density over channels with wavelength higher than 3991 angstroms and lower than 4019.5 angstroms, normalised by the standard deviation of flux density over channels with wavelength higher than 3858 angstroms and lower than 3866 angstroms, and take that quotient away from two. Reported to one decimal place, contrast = 1.6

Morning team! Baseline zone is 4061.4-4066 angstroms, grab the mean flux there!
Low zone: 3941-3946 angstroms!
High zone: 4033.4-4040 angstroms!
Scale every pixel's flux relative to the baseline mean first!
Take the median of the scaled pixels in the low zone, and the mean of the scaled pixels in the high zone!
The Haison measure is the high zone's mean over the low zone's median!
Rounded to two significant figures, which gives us 0.91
